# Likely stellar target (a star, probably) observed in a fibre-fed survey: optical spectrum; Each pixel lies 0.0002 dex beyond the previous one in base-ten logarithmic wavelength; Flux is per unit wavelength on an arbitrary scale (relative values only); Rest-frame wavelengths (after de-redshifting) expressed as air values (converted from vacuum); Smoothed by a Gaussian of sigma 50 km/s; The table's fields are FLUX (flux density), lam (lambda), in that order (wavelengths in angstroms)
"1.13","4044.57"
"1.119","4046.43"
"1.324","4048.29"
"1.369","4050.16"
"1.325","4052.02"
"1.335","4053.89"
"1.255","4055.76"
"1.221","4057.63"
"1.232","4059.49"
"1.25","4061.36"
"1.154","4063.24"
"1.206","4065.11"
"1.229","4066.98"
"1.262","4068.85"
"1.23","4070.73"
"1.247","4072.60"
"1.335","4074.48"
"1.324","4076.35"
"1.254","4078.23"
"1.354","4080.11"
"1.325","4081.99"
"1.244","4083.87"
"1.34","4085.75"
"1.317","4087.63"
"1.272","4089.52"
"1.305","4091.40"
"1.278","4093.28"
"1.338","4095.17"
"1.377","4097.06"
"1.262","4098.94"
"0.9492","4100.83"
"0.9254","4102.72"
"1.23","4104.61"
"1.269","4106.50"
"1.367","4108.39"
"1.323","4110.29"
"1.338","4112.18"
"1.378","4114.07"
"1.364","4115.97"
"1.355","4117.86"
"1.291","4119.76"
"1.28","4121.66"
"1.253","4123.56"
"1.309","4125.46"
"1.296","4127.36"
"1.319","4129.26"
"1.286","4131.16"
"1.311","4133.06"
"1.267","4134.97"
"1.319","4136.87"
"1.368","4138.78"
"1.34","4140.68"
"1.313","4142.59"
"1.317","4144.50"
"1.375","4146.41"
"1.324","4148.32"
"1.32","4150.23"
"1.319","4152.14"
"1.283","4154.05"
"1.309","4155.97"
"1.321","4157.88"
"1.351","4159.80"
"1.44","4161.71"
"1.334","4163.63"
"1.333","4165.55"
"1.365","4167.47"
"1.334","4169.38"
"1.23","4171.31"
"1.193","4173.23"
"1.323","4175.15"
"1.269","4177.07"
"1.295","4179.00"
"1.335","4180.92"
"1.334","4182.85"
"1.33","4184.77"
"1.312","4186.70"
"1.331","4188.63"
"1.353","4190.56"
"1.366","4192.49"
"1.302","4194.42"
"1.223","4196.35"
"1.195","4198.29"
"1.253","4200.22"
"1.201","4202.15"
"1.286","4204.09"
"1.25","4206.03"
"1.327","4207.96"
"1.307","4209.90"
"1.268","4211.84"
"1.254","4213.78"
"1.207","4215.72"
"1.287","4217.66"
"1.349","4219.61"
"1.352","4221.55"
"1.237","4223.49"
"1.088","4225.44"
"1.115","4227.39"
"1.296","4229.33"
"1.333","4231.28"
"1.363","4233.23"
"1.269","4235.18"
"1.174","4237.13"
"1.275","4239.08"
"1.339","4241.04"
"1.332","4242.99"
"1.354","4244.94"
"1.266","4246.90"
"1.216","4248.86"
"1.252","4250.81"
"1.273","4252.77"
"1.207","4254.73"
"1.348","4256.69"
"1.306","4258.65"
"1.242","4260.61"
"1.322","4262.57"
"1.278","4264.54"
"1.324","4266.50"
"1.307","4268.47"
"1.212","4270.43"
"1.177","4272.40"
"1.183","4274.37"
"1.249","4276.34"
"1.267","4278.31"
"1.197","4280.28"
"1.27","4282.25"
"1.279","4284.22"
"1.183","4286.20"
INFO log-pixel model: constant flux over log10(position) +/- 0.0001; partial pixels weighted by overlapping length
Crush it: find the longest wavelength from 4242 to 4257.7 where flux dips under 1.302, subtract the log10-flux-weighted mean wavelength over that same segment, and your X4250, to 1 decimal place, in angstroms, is 5.1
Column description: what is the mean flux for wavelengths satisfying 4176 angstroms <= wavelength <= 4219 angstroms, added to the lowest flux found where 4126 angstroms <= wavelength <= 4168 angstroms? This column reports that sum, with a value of 2.55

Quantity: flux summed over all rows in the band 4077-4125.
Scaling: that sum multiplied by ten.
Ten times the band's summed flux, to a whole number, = 320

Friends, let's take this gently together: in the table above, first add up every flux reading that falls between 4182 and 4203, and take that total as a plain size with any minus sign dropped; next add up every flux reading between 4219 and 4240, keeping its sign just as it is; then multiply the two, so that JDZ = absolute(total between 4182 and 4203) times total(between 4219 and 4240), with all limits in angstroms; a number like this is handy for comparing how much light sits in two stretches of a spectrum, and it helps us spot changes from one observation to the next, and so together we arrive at 197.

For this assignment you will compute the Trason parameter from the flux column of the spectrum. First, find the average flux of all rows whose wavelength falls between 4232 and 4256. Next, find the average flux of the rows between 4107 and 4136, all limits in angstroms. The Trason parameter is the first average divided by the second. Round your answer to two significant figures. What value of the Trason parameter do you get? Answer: 0.97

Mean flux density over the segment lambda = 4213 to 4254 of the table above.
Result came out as 1.27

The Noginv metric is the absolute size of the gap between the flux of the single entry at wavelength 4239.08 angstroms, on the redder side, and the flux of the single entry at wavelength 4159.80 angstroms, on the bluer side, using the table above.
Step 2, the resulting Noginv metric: 0.076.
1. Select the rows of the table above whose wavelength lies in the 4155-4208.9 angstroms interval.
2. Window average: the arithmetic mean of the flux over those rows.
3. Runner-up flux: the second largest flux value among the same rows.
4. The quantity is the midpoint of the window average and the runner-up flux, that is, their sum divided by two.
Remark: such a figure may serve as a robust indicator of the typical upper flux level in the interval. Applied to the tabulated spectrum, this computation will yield 1.33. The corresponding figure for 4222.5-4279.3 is 1.31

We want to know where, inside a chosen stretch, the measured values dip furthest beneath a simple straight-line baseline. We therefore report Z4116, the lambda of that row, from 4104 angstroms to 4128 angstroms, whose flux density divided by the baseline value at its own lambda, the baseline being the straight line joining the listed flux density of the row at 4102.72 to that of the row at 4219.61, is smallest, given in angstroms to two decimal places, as 4123.56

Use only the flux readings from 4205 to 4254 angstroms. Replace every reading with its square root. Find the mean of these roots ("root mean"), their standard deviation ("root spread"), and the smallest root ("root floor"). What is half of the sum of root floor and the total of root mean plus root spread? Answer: 1.10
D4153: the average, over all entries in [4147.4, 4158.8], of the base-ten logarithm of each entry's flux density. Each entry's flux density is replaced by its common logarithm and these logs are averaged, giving 0.118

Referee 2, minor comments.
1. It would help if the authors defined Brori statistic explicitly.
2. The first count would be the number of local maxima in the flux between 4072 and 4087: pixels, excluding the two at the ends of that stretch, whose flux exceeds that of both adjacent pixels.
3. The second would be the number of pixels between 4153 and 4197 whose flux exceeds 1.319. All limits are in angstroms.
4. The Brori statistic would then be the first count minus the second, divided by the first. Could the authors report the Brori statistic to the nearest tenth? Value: -6.0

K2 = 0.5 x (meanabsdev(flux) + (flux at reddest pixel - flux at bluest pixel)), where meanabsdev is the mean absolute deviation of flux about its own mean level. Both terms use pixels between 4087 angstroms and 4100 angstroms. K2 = -0.012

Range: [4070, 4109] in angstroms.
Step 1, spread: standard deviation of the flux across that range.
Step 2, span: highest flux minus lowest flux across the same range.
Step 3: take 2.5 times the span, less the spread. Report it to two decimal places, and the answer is 1.01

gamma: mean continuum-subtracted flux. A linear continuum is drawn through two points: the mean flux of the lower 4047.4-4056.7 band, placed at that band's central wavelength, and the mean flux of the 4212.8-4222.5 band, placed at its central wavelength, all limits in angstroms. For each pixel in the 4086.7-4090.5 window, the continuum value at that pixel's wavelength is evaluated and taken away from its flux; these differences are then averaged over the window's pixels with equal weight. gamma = -0.02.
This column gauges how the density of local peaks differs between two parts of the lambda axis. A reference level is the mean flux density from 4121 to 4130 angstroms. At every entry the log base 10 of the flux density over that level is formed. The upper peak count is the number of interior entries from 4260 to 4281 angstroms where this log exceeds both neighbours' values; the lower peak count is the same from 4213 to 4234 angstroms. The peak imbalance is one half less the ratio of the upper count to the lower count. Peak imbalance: -2.5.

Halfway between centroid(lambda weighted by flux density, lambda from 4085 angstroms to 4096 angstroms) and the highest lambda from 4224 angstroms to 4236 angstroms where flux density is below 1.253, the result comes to 4158.9 angstroms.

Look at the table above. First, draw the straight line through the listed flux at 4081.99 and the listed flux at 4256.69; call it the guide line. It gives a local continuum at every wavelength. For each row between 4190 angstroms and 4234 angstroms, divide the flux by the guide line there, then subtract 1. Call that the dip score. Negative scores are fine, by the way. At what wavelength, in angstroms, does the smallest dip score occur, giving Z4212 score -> 4225.44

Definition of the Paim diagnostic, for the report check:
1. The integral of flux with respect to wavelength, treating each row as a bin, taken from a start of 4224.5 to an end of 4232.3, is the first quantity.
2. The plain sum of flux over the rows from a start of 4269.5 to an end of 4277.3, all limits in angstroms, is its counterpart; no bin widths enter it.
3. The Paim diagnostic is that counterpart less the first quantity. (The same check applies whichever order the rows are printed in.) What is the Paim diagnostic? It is -4.6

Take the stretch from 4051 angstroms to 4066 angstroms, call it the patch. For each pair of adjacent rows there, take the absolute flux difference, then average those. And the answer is 0.043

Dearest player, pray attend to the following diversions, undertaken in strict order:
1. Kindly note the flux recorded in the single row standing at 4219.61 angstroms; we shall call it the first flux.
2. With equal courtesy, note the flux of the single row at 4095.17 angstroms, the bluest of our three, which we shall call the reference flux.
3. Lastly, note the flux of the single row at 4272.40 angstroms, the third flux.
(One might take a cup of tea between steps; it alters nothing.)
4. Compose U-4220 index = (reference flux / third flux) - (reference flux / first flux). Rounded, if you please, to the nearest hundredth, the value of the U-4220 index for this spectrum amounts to 0.14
